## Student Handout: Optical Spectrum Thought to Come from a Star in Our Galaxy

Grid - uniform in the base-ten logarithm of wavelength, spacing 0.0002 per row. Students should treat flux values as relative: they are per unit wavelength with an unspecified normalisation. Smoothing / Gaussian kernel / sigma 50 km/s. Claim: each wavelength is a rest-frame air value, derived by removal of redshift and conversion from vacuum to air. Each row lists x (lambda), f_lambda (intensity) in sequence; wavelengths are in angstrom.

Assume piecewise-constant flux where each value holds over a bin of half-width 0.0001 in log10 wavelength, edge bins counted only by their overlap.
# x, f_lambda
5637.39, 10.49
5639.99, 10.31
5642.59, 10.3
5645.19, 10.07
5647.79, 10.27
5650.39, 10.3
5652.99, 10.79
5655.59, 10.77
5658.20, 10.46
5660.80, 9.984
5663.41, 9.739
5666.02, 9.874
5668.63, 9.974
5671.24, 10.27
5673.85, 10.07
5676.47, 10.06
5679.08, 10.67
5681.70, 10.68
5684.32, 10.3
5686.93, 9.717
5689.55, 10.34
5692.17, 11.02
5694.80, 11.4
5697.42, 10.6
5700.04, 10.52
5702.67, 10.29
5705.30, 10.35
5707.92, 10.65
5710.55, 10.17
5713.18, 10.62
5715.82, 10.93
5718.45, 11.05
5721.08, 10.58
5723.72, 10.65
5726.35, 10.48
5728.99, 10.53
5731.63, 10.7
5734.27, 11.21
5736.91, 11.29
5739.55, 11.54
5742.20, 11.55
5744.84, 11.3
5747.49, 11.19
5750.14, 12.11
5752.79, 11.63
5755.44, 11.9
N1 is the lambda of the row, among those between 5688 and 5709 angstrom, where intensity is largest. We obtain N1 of 5694.80 angstrom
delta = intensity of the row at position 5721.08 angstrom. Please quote 10.58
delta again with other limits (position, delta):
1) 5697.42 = 10.6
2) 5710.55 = 10.17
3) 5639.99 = 10.31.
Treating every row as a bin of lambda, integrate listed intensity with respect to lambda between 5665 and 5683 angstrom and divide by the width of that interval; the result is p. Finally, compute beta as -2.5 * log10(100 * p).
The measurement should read -7.52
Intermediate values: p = 10.2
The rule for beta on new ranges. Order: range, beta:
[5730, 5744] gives -7.63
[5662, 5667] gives -7.48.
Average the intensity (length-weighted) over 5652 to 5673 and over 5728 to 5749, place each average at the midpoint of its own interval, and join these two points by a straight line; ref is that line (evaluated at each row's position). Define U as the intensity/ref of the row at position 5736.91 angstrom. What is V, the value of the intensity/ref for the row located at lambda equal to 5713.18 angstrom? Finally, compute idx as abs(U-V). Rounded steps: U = 1.01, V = 0.98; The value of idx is 0.03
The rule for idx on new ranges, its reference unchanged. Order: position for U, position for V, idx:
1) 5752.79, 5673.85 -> 0.05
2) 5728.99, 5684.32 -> 0.03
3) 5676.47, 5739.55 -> 0.06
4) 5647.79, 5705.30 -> 0.06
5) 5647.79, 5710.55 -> 0.08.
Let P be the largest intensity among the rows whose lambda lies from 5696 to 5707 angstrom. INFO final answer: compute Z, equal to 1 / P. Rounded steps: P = 10.6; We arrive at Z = 0.094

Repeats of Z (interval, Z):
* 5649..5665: 0.093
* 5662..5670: 0.100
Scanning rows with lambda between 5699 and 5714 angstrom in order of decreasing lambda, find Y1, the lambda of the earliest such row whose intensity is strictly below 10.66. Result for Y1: 5713.18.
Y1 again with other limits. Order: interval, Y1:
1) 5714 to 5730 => 5728.99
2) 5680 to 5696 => 5689.55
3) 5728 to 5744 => 5728.99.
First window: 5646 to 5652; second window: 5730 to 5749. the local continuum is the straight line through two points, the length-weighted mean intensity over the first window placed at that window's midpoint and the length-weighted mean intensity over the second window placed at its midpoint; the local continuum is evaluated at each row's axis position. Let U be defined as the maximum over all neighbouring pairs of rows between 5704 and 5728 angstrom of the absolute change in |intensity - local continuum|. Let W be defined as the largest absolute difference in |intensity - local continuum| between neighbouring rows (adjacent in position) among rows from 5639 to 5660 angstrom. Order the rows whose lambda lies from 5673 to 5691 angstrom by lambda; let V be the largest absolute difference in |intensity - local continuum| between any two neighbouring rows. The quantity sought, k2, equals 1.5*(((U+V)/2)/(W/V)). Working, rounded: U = 0.51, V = 0.61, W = 0.43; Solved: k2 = 1.19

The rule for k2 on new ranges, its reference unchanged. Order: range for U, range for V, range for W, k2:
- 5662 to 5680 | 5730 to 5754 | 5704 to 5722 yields 0.98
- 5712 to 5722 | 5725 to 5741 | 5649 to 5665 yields 0.71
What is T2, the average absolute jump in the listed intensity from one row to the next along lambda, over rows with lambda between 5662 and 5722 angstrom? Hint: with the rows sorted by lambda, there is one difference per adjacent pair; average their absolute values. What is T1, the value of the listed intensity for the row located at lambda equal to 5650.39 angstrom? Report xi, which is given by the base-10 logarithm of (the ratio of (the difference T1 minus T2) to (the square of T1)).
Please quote -1.03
